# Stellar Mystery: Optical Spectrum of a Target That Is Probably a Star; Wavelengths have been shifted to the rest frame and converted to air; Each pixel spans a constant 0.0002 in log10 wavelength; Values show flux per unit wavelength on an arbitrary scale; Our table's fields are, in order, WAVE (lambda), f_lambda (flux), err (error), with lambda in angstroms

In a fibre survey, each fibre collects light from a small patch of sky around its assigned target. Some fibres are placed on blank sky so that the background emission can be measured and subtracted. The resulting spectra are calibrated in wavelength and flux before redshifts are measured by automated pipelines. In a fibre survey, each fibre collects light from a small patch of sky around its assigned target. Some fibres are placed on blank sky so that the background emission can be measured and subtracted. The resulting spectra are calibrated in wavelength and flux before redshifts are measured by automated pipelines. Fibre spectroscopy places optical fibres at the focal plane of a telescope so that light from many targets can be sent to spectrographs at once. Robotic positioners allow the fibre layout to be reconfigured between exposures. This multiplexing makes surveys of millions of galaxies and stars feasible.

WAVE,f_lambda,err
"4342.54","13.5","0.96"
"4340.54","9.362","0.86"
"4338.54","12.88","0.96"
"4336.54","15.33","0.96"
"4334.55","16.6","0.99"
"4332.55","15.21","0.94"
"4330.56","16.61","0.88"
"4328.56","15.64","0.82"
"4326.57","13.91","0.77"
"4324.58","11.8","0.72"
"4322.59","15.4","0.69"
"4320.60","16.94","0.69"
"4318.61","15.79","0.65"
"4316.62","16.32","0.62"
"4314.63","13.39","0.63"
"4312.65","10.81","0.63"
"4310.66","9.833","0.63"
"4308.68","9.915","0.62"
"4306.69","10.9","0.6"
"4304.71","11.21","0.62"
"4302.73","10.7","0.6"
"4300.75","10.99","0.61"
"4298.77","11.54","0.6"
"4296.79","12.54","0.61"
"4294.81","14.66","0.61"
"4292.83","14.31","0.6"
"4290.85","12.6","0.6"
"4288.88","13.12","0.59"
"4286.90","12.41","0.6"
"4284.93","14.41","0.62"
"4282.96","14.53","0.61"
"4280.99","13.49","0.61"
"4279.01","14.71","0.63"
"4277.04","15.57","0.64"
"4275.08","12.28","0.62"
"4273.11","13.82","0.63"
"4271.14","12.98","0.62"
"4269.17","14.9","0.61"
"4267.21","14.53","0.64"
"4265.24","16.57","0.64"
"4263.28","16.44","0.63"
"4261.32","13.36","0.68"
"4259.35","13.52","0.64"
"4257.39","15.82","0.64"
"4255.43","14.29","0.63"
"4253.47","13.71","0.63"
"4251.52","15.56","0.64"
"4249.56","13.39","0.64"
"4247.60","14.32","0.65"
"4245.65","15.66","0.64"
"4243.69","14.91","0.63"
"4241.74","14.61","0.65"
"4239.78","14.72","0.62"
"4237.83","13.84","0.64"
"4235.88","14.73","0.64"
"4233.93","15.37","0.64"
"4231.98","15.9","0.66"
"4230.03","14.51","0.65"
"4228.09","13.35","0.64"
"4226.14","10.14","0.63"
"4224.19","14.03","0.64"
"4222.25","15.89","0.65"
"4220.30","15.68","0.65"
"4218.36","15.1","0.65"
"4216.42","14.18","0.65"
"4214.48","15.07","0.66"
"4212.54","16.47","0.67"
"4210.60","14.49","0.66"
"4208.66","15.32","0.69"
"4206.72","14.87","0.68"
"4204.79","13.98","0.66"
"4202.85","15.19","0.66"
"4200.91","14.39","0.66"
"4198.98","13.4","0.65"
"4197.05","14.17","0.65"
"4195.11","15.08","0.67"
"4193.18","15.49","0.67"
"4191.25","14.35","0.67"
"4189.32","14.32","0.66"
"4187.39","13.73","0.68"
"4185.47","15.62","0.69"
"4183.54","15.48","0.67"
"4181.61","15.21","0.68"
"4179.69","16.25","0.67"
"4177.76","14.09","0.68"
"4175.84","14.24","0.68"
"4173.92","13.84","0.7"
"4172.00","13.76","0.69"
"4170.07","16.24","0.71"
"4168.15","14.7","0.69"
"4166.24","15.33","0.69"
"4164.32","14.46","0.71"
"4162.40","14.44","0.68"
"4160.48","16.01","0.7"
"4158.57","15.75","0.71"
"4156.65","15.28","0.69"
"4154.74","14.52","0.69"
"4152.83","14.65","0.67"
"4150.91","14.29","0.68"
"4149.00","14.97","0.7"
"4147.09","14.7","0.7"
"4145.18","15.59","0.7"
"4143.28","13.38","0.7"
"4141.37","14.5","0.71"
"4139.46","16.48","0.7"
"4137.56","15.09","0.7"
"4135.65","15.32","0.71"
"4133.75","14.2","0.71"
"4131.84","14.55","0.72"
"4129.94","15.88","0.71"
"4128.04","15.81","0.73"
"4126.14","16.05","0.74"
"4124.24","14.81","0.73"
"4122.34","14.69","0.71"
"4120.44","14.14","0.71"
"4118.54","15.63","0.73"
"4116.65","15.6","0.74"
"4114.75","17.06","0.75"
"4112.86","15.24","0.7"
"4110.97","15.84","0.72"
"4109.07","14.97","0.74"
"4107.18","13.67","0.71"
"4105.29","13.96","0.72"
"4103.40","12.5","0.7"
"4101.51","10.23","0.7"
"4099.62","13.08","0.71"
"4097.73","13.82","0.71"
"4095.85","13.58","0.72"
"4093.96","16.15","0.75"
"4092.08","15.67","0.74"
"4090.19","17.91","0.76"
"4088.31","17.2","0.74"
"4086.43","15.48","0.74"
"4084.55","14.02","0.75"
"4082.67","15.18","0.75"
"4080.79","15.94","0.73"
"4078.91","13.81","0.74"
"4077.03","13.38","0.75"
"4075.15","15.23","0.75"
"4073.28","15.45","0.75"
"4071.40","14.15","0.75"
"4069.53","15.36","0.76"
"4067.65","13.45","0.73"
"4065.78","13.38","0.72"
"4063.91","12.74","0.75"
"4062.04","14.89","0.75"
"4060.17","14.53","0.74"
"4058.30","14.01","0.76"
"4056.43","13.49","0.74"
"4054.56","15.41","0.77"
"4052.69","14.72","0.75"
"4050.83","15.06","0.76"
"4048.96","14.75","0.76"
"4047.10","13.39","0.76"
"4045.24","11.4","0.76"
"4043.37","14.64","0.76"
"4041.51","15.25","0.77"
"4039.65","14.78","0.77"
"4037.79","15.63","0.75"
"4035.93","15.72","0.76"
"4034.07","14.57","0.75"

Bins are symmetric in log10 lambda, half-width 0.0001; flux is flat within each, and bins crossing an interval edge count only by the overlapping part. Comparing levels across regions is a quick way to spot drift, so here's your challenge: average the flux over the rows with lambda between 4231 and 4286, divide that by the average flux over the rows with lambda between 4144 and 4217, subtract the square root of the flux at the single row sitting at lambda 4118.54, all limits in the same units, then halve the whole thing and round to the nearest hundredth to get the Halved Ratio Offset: -1.49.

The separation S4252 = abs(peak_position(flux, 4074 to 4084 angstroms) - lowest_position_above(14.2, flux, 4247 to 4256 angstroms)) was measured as 166.8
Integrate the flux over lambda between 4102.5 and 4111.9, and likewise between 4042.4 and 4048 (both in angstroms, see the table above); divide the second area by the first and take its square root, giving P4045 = 0.74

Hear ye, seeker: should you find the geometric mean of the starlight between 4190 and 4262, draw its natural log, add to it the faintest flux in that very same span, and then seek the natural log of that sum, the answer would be 2.55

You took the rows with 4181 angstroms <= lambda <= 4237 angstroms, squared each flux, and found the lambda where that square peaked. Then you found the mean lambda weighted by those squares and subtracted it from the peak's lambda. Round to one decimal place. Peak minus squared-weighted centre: 4.0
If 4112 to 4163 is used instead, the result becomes -22.4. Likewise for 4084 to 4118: -10.2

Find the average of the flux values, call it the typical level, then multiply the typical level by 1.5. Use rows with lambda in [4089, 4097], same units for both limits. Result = 23.7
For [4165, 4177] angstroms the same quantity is 22.0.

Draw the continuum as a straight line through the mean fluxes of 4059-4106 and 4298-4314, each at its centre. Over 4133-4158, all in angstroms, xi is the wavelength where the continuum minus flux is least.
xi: 4139.46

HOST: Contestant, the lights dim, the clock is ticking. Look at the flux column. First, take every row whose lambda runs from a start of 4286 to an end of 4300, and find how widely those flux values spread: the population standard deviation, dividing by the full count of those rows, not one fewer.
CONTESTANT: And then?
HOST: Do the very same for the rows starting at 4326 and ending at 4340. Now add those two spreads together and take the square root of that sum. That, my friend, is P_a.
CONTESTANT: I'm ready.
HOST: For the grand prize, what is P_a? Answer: 1.51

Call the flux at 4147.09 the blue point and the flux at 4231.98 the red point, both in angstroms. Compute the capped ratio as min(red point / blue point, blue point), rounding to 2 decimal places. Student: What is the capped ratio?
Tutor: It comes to 1.08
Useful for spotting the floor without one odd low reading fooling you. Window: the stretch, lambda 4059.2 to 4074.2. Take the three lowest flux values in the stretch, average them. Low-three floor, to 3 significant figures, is 13.2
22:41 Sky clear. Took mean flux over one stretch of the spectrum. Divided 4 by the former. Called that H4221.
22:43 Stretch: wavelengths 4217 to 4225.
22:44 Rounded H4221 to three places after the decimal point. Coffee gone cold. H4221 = 0.264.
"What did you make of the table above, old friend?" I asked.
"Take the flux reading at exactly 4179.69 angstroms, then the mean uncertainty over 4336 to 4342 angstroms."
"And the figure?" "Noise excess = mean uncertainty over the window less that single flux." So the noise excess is -15.3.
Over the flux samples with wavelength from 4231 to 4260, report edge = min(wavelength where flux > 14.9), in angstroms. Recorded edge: 4231.98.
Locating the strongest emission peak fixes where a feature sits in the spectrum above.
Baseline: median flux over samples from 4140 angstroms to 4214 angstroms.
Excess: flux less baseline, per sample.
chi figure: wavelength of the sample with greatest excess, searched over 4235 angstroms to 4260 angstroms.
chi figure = 4257.39 angstroms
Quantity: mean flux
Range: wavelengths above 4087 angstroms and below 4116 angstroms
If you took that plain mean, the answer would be 14.7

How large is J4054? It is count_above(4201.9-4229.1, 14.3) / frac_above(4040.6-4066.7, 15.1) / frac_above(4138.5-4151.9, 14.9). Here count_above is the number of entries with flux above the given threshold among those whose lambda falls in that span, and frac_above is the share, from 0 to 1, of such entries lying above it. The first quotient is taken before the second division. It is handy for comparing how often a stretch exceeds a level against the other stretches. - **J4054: 147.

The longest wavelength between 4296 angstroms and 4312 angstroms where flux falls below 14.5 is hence 4310.66 angstroms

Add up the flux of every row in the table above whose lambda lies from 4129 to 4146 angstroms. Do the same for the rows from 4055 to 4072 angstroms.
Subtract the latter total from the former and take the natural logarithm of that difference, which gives 2.2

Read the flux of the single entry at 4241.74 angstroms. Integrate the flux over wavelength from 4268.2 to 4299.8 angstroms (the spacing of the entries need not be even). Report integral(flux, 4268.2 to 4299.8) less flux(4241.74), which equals 415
